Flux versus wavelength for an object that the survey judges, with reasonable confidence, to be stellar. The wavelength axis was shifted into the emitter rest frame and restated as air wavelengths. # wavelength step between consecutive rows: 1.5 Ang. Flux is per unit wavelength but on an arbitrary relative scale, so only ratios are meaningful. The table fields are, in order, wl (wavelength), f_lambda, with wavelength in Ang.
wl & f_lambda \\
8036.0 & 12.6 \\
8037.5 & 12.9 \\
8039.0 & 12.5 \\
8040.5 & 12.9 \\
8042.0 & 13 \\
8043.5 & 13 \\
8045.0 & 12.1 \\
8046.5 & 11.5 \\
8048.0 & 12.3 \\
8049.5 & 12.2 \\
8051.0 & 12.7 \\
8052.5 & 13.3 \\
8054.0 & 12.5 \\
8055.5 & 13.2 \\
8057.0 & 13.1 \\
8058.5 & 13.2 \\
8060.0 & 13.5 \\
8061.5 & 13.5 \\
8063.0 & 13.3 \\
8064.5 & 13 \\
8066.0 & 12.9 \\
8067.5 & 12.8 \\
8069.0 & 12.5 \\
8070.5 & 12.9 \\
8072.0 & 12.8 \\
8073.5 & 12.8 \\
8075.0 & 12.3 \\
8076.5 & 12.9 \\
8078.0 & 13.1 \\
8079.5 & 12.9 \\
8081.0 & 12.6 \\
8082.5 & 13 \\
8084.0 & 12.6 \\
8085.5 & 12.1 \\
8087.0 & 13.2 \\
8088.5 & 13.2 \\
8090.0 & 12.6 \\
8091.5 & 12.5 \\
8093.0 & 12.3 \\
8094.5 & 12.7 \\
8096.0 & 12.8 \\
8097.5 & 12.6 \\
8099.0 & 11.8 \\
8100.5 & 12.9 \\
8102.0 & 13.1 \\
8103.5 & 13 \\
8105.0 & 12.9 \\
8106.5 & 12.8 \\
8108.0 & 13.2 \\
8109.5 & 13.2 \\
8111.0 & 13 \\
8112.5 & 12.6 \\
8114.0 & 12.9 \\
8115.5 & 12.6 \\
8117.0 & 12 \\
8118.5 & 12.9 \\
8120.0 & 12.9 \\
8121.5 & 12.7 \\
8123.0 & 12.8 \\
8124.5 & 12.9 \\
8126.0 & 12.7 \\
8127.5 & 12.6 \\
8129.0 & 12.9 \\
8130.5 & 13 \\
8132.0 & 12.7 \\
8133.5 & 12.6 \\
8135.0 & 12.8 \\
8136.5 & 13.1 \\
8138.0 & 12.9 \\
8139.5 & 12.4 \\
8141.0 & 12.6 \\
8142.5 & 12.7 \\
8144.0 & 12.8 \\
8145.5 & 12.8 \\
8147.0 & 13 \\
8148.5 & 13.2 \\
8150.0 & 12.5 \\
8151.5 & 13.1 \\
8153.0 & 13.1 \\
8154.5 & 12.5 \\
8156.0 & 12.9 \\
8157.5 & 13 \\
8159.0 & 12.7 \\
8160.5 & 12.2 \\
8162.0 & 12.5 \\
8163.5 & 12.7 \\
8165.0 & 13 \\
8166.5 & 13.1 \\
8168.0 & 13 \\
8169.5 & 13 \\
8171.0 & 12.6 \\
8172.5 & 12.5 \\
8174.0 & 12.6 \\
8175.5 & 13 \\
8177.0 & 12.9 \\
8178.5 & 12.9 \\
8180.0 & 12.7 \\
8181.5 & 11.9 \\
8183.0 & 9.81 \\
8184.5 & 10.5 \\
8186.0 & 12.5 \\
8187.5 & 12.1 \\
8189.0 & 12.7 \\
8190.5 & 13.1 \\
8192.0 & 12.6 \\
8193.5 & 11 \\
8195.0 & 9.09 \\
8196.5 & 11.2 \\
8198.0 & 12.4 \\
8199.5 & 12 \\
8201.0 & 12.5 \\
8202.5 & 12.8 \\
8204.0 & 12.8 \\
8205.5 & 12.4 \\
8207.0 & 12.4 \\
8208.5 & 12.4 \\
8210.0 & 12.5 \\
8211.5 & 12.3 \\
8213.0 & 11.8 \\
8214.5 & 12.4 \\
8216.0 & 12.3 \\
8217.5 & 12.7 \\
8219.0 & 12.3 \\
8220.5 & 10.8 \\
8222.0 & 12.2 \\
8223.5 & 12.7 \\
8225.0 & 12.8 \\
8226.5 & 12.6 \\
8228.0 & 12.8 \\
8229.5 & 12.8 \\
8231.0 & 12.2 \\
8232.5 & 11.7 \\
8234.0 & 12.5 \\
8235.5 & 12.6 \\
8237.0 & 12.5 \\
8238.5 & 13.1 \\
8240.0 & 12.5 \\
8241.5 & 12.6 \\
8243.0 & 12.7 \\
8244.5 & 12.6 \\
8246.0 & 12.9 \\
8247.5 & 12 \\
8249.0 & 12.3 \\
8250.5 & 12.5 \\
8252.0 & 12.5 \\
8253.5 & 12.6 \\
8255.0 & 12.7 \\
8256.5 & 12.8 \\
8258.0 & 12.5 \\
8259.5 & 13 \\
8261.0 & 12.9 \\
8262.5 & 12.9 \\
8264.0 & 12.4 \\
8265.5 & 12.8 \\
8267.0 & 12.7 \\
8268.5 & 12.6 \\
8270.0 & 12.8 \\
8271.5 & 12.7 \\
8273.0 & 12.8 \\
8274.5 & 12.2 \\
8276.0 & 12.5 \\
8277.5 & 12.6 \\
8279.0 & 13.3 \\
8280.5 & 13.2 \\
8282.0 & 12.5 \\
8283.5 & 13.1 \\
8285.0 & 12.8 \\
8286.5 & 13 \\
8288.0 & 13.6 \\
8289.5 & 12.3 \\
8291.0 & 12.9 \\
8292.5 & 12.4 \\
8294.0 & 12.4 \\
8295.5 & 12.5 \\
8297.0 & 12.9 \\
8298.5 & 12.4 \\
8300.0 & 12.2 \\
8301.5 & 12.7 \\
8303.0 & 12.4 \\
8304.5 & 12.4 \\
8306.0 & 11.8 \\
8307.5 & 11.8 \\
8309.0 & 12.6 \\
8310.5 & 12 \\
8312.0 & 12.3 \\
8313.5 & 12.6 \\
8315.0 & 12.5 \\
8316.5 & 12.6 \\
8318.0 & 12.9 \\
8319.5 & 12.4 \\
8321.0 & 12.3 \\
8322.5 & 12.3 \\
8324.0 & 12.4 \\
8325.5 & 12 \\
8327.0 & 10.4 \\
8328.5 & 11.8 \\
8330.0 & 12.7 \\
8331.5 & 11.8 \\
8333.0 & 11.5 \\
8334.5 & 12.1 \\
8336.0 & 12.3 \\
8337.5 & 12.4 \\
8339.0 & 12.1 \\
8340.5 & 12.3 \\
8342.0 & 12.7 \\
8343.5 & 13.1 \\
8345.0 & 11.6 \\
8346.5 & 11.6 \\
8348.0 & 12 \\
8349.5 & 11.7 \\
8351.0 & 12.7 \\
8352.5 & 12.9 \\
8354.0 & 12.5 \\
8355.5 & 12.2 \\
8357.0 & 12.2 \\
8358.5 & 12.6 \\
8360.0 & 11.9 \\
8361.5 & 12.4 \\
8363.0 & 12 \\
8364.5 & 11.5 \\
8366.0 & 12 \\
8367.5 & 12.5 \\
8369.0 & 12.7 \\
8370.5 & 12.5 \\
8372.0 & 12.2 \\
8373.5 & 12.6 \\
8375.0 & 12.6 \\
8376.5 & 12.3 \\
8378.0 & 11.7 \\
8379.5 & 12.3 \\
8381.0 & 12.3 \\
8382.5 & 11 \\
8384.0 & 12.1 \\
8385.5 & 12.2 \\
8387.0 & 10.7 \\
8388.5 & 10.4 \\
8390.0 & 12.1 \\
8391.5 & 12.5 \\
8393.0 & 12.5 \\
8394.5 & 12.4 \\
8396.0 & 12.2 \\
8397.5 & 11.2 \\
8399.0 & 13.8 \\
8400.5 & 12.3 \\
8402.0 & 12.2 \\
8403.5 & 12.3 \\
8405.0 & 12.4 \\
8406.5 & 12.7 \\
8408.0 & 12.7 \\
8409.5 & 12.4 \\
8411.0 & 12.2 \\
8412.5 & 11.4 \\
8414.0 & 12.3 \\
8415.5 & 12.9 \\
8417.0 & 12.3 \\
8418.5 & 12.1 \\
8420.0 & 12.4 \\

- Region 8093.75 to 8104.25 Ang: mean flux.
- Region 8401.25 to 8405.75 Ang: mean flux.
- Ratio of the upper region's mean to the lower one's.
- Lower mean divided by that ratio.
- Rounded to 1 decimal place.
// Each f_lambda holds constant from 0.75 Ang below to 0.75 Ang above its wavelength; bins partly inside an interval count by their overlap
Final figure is 13.1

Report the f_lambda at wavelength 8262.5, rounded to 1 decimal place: 12.9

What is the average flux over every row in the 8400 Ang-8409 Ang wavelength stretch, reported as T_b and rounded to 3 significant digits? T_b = 12.4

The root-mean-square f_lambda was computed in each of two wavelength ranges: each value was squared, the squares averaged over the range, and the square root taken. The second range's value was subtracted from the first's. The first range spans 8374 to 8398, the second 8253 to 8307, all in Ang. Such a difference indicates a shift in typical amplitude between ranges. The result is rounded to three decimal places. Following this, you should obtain -0.754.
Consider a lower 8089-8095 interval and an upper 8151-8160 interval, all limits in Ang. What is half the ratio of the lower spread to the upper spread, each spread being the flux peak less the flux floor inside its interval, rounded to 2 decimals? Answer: 0.33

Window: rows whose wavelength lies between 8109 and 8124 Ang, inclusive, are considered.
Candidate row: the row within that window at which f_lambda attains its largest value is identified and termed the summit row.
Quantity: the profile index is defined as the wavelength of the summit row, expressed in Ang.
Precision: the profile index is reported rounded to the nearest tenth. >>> 8109.5 Ang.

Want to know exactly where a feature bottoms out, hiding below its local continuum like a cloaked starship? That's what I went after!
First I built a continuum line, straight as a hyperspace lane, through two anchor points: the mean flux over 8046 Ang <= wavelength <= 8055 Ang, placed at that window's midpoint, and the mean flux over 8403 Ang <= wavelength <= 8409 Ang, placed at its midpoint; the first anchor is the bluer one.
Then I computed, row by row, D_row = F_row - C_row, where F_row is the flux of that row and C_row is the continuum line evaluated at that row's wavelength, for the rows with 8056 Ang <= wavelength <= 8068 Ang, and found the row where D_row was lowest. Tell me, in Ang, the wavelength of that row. 8067.5 Ang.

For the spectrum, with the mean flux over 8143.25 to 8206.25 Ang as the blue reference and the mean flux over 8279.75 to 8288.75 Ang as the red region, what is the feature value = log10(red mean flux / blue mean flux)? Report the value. 0.021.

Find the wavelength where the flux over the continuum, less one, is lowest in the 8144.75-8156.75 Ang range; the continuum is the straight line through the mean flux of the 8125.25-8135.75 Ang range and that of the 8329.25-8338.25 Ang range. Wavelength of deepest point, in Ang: 8150.0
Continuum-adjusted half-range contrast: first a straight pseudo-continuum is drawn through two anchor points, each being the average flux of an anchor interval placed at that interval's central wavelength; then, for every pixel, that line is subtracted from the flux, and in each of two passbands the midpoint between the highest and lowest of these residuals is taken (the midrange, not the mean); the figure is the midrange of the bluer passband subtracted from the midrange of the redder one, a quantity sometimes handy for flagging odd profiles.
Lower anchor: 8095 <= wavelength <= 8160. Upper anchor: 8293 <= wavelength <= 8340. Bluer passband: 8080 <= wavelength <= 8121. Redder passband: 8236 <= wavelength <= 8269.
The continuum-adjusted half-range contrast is 0.5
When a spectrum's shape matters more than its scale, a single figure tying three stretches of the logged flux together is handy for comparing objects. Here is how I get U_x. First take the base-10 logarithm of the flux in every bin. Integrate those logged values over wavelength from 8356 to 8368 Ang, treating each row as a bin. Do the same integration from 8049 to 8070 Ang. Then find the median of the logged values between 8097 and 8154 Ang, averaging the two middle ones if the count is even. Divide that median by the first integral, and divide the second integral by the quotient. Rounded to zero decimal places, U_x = 274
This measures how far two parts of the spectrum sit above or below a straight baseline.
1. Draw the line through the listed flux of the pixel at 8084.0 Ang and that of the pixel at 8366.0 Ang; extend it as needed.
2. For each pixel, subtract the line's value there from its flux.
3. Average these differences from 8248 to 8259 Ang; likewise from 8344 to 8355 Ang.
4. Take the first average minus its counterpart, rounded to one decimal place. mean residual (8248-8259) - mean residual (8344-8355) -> 0.2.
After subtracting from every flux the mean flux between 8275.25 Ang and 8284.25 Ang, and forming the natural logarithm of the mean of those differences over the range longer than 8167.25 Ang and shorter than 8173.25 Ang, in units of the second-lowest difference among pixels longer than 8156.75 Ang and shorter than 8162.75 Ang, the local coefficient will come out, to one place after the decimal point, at -1.4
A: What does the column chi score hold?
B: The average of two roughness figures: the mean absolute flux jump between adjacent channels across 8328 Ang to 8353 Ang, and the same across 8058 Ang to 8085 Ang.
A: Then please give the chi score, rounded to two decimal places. 0.37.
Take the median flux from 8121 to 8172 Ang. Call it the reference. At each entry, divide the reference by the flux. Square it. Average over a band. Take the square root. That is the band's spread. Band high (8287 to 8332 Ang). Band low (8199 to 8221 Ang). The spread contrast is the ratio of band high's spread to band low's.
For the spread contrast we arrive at 1.00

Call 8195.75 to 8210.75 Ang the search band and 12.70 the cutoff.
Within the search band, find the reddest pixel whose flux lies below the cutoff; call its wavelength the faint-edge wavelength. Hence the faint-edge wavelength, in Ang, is 8210.0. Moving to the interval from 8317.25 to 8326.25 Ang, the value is 8325.5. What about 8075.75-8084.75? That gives 8084.0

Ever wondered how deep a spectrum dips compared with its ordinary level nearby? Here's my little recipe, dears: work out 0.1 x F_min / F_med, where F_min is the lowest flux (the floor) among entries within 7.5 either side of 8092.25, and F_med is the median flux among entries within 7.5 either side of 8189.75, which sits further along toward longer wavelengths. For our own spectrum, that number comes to 0.101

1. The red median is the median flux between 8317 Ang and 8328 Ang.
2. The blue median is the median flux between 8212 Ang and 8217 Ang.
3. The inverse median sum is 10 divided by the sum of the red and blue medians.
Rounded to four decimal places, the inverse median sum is 0.4065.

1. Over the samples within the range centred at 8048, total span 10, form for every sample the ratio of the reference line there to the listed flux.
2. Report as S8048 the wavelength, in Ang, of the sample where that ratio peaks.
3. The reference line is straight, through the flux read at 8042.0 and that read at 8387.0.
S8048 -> 8046.5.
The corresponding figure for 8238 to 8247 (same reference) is 8240.0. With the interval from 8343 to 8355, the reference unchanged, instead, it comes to 8345.0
